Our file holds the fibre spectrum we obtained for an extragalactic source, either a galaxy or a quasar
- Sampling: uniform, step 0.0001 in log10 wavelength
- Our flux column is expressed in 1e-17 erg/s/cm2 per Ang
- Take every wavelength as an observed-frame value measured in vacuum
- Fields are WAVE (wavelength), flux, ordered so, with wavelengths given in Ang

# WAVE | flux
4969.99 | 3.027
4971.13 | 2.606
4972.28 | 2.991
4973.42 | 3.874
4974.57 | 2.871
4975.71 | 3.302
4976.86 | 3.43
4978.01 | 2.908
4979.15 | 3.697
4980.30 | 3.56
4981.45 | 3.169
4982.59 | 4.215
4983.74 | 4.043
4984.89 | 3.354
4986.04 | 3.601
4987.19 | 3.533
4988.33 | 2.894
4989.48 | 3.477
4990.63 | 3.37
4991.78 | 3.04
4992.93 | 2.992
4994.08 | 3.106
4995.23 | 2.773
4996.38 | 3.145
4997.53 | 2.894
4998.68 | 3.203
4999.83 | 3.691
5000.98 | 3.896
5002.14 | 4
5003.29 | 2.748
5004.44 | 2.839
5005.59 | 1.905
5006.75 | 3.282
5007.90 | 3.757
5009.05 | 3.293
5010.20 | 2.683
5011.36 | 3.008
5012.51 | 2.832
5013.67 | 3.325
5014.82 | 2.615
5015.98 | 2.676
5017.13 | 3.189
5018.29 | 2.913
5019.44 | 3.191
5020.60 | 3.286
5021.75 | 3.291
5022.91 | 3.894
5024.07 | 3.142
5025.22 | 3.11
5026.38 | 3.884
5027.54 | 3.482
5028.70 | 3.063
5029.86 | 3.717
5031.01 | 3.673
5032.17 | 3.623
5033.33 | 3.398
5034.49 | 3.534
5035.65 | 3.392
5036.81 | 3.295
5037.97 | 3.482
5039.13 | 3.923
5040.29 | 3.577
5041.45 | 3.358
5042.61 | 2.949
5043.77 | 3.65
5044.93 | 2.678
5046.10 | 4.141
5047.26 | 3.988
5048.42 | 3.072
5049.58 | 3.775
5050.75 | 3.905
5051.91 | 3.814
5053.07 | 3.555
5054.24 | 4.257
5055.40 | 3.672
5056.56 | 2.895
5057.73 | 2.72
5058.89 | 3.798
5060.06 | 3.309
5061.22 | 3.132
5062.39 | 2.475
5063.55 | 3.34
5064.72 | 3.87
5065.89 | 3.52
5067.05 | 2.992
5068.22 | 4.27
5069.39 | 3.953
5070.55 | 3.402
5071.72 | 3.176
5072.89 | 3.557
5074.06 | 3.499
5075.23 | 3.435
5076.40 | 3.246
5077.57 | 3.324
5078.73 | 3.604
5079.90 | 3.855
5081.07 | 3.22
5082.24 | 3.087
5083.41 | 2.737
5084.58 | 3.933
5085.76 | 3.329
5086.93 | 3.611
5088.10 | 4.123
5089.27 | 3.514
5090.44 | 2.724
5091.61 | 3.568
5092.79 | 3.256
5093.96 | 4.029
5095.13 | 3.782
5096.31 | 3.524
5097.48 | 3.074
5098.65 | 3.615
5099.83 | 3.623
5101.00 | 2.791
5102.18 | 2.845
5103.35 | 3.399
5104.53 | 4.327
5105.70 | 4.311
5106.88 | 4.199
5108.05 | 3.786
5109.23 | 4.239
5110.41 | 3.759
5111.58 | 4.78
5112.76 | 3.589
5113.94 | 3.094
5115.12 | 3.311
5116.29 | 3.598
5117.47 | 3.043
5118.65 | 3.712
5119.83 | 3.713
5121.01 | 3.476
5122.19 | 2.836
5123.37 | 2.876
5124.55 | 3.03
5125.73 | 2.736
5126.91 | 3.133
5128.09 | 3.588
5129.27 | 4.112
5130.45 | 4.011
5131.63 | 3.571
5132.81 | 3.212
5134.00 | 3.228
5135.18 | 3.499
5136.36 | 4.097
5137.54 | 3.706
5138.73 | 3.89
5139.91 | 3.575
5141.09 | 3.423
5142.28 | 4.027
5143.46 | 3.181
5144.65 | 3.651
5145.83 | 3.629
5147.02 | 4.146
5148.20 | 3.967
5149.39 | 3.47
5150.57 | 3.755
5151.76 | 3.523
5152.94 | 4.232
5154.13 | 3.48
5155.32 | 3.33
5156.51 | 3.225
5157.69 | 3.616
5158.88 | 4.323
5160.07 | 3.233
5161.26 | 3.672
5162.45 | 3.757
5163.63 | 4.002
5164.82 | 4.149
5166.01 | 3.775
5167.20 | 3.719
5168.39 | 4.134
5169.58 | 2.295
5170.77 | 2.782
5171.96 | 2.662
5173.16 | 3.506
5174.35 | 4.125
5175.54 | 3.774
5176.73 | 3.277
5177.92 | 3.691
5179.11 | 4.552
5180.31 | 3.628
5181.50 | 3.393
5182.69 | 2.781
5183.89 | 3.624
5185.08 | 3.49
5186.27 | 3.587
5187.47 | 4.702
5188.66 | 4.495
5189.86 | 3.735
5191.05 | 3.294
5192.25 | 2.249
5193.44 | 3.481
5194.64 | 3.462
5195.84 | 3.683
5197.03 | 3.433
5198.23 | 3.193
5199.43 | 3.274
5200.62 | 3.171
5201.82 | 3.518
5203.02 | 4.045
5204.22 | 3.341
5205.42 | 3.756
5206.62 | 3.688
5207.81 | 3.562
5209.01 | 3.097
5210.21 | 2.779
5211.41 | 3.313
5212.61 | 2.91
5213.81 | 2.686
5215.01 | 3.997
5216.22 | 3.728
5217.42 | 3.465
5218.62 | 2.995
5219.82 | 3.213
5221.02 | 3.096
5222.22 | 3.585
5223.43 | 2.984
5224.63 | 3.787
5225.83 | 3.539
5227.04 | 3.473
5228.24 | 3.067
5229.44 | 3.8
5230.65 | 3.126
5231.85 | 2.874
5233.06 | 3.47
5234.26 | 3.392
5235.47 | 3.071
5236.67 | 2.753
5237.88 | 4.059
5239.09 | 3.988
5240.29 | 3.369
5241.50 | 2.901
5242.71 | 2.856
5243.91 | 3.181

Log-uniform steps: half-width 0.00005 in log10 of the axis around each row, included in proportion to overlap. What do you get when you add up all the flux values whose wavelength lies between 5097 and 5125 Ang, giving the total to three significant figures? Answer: 85.0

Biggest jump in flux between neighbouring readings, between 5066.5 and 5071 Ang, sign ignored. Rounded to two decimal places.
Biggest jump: 1.28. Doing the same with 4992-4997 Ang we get 0.37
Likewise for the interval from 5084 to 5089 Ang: 0.60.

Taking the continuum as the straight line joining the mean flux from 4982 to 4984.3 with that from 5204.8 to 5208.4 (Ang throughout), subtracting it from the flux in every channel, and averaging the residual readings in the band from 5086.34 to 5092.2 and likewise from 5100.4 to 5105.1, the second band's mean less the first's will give -0.14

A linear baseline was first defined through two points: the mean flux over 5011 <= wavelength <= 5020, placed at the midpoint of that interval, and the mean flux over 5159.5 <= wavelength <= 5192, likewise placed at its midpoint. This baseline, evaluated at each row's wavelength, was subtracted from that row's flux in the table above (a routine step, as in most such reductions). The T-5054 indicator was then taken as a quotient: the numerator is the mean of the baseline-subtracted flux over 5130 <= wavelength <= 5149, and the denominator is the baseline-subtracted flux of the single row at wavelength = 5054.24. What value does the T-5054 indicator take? 0.18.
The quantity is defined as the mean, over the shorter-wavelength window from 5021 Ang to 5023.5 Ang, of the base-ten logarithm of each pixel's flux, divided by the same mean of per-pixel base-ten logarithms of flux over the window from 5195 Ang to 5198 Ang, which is 1.01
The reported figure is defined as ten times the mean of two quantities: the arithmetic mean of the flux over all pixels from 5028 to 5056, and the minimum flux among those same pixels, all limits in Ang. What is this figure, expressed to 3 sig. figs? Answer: 31.2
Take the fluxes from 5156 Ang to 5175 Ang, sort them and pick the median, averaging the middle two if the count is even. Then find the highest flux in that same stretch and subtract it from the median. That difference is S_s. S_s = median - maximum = -0.63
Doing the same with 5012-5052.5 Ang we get -0.75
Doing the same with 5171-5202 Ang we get -1.20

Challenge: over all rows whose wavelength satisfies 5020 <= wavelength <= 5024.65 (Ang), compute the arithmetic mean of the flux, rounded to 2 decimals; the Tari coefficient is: 3.40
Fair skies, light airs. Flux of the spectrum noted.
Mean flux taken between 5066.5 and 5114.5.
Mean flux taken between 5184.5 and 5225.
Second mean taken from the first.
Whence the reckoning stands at 0.13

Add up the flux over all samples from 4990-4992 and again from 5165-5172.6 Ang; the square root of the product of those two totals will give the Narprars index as 11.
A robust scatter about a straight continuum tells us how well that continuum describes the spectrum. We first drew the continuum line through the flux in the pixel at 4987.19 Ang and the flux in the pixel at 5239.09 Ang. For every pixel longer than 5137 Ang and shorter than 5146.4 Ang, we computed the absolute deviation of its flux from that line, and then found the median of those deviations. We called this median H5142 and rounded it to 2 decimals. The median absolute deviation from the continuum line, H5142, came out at 0.20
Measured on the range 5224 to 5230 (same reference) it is 0.43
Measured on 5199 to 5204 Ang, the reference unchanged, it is 0.52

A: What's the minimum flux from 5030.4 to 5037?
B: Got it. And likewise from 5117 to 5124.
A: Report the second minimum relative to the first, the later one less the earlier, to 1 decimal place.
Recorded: -0.5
